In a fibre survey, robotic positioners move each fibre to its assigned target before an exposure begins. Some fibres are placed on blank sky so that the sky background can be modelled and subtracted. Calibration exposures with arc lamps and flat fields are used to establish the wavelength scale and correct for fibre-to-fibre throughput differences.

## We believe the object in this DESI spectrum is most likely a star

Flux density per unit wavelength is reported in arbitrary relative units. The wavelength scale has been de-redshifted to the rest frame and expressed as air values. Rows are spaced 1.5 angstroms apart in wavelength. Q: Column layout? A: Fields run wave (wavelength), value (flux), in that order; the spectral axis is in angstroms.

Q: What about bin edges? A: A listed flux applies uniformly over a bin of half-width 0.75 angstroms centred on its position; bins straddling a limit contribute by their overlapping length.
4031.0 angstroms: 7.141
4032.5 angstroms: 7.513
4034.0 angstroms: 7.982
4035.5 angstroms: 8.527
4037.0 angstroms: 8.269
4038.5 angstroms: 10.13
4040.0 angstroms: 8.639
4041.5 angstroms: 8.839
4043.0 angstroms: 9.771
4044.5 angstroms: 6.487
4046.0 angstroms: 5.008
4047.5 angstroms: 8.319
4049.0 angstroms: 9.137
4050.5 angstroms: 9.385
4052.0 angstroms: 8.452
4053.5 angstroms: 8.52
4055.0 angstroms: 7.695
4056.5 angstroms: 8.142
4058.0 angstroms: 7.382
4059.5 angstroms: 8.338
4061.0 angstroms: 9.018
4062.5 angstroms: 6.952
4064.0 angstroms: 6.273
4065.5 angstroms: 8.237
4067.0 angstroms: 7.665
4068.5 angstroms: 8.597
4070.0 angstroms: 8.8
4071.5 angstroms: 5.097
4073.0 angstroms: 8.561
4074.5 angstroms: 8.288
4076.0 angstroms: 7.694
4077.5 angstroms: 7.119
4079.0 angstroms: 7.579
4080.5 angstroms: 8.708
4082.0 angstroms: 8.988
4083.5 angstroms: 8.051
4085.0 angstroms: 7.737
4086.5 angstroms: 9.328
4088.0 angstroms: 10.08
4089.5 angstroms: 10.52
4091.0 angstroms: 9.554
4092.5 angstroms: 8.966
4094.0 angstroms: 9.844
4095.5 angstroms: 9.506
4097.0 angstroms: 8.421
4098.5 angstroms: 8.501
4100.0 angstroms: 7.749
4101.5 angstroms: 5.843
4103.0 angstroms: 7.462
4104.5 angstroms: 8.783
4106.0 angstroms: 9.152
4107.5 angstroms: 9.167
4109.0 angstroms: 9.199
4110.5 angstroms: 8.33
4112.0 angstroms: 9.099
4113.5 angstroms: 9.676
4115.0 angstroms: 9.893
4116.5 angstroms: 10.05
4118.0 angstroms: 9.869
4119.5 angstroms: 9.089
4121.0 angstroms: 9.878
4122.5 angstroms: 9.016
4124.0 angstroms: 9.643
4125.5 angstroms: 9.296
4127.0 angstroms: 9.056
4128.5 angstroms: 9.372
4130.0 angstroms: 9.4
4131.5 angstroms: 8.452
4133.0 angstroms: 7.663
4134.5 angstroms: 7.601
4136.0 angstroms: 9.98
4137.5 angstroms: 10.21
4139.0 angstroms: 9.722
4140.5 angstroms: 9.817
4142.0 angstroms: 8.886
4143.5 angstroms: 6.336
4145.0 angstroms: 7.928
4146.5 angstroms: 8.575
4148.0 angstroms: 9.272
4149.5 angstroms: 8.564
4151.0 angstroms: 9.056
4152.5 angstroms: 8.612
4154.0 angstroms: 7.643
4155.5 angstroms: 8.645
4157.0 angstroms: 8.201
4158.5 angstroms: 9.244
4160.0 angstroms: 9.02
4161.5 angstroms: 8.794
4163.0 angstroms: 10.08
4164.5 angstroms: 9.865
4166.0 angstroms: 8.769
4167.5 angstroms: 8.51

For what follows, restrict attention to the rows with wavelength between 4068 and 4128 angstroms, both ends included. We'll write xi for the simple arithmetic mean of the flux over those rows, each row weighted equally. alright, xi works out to 8.8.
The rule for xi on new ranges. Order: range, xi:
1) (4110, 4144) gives 9.1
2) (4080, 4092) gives 9.1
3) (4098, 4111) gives 8.2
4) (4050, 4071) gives 8.1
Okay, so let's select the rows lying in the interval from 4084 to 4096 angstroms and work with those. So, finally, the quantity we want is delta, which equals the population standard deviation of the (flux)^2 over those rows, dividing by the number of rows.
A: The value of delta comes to 14.2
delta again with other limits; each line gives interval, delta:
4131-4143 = 17.4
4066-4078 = 15.8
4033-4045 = 17.5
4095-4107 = 16.7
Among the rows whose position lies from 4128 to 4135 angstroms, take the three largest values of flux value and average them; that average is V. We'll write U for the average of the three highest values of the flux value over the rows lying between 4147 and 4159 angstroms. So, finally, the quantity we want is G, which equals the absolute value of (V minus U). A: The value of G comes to 0.12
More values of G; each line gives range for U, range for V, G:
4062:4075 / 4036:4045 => 0.93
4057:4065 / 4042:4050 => 0.83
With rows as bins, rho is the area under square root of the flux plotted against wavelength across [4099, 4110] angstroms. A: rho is 31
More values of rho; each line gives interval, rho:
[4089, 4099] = 31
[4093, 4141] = 144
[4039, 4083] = 124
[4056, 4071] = 42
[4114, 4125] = 34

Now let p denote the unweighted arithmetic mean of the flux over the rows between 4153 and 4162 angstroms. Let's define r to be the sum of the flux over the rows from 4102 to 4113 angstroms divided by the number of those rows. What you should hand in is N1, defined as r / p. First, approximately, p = 8.6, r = 8.7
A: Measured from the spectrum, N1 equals 1.02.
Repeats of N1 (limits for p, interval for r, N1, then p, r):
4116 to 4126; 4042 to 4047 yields 0.74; 9.5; 7.1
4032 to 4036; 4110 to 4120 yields 1.18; 8.0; 9.4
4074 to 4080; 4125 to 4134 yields 1.16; 7.7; 8.9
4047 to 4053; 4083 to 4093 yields 1.04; 8.8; 9.2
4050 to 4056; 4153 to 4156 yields 0.96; 8.5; 8.1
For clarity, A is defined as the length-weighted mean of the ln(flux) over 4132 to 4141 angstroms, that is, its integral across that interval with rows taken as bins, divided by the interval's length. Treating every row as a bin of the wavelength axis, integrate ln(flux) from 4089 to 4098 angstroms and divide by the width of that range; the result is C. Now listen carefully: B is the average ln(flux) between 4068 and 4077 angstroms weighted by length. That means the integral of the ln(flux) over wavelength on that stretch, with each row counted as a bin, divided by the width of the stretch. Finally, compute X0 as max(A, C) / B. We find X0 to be 1.10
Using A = 2.20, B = 2.04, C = 2.24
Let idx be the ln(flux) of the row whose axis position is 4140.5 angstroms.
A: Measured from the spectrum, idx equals 2.28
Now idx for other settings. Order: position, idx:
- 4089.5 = 2.35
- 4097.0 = 2.13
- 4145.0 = 2.07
